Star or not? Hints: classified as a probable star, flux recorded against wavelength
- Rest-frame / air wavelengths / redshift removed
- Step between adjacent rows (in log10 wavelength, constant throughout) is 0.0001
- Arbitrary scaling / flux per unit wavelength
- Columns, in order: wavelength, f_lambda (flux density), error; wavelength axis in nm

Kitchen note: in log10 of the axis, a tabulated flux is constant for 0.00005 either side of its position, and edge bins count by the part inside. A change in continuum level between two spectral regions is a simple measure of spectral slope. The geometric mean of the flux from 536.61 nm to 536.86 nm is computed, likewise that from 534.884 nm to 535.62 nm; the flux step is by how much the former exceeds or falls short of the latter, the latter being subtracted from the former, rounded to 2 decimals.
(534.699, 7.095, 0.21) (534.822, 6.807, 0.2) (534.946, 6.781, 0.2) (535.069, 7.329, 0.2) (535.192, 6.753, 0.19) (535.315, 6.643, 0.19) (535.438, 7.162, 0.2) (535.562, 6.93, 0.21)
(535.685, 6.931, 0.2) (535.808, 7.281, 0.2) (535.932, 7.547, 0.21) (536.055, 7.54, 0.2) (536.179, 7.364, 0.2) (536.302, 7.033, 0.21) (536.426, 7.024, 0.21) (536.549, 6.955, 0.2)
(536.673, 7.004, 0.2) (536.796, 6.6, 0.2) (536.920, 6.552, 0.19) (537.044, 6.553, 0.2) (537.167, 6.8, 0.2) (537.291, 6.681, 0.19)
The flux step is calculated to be -0.13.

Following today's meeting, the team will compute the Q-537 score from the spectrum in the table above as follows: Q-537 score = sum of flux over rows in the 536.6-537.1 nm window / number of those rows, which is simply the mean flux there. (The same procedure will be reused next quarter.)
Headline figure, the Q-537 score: 6.68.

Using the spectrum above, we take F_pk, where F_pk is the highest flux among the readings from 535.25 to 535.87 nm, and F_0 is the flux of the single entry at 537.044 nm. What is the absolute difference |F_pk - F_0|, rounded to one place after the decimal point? 0.7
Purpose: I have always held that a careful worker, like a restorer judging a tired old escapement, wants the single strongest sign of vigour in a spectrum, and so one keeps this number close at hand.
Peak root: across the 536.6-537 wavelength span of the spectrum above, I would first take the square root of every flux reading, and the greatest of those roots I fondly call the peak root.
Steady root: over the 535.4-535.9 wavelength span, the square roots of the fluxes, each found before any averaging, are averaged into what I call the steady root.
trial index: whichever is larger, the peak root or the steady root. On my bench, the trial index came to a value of 2.66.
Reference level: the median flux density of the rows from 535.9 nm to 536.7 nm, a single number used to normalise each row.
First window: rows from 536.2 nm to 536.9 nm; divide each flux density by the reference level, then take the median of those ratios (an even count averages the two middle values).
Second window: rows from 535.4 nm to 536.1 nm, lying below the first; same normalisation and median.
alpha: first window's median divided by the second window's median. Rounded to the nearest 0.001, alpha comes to 0.970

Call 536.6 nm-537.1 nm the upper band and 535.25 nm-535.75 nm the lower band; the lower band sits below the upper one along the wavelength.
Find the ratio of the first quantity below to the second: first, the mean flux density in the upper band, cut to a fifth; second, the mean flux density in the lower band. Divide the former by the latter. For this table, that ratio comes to 0.193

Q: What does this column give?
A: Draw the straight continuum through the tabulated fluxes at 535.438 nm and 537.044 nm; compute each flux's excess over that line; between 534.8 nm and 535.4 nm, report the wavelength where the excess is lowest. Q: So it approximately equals 534.822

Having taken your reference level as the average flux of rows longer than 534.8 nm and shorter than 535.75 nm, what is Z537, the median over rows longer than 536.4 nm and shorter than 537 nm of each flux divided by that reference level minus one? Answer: 0.005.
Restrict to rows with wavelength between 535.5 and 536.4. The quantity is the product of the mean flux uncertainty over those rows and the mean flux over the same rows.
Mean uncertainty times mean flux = 1.48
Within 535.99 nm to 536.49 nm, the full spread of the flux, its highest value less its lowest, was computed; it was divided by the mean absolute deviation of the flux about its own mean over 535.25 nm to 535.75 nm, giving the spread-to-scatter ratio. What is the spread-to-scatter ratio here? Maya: 3.8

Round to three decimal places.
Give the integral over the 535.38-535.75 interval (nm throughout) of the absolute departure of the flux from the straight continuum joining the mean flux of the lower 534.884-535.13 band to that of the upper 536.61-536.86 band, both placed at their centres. 0.029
